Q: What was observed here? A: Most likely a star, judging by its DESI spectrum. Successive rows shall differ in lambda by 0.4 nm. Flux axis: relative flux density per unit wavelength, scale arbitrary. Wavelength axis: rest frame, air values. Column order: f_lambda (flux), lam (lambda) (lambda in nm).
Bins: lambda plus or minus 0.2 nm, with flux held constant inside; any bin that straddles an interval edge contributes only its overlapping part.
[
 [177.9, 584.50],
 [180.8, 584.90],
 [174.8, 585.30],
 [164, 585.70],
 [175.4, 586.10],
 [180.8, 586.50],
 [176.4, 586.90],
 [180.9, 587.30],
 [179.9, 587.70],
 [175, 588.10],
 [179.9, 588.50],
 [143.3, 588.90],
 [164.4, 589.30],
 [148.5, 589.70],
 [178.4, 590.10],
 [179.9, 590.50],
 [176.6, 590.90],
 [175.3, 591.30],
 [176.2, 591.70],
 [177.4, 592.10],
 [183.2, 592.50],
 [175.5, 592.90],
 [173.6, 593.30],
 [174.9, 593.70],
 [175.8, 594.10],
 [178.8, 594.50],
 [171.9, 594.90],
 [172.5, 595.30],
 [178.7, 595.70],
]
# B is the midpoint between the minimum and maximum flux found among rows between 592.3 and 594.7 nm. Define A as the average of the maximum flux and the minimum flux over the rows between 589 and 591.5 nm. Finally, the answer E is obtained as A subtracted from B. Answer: 14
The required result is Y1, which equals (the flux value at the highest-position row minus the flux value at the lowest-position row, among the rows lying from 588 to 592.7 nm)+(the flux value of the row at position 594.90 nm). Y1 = 180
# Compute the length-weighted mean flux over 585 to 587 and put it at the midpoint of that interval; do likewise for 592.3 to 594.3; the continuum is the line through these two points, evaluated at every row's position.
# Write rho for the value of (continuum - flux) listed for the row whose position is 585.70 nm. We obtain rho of 10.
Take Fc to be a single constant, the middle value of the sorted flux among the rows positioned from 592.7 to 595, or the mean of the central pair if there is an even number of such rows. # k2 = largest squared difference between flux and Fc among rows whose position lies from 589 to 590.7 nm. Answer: 713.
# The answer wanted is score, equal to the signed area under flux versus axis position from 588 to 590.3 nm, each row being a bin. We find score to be 378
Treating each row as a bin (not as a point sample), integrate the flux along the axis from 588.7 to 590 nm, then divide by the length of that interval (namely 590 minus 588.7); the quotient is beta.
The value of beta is 154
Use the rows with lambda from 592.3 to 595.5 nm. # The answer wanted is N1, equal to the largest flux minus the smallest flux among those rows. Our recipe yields 11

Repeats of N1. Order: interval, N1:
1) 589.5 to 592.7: 35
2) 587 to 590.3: 38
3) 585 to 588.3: 17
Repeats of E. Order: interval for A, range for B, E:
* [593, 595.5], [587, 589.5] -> -13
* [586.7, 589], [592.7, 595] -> 13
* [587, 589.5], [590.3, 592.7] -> 17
